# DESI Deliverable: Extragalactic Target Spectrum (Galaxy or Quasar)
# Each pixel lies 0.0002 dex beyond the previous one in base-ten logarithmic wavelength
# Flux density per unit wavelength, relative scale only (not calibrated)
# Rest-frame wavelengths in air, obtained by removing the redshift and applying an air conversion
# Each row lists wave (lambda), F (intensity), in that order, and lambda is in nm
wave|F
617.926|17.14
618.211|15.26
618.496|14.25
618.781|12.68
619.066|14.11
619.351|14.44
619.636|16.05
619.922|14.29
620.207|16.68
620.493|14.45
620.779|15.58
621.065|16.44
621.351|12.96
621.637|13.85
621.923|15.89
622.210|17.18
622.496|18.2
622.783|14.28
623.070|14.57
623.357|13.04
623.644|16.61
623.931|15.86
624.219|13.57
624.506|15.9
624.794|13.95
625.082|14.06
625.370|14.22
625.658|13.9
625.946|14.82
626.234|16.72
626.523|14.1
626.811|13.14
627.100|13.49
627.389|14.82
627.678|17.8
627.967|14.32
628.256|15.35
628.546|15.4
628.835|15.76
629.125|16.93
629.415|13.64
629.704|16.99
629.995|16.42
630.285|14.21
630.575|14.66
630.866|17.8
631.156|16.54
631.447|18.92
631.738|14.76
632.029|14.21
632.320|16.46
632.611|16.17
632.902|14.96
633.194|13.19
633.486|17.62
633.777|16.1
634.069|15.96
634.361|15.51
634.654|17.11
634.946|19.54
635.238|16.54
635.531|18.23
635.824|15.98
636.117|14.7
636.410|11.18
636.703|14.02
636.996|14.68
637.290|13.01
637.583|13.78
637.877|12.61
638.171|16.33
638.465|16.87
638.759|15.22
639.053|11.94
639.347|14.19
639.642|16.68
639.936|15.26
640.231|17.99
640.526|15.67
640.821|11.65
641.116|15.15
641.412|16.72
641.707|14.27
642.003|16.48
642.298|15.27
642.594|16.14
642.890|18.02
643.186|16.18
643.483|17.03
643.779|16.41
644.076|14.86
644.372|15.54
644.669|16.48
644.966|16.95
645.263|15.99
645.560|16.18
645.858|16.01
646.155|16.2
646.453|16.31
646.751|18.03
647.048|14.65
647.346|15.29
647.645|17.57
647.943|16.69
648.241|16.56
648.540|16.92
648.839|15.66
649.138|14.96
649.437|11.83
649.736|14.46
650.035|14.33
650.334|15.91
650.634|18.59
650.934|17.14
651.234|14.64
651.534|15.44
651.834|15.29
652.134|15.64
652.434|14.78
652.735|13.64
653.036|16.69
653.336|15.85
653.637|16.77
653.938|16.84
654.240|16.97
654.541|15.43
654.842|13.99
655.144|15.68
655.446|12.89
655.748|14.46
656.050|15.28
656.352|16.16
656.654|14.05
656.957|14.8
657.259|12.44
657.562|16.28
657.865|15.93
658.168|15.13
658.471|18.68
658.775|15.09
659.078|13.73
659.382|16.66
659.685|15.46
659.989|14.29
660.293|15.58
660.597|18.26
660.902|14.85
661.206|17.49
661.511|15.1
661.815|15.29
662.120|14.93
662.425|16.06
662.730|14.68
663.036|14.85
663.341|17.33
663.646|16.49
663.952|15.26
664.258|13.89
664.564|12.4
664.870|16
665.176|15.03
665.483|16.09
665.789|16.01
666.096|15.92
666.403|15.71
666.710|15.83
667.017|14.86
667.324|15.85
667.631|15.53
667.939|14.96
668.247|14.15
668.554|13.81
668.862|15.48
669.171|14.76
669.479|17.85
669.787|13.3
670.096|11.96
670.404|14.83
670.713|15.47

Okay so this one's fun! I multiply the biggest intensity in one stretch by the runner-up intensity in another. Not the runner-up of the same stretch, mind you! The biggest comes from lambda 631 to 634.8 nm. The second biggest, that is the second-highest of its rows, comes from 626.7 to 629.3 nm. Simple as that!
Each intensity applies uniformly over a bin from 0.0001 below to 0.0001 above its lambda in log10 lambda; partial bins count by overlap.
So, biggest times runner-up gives 320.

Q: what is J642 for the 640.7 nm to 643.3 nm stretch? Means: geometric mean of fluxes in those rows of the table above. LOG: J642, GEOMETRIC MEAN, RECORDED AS 15.4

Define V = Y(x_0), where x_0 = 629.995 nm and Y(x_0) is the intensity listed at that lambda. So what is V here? 16.42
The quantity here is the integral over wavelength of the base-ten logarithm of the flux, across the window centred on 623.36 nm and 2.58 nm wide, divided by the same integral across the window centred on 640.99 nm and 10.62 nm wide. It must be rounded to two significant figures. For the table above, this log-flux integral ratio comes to 0.24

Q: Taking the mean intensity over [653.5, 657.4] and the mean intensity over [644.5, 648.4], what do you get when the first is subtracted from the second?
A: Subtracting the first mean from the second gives 1.32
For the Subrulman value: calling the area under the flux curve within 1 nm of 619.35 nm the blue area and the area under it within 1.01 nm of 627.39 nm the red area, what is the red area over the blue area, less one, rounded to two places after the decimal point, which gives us 0.02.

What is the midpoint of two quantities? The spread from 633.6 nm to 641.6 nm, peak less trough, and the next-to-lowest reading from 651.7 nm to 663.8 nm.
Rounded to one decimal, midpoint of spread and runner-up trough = 10.6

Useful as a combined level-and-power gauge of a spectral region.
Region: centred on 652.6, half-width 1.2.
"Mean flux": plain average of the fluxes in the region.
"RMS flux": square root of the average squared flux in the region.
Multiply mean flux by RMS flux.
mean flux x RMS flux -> 241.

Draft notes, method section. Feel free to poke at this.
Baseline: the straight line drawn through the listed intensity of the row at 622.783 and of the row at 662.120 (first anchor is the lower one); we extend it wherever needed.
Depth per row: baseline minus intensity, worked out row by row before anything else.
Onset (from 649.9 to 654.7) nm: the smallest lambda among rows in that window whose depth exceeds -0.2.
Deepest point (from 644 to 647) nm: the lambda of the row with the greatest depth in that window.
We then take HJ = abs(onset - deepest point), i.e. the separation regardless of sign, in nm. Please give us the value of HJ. 5.96 nm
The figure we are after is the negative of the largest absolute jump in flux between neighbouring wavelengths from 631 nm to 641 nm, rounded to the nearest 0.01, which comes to -4.43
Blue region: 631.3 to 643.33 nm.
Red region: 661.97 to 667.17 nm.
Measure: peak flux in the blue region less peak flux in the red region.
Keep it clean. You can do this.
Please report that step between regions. 2.2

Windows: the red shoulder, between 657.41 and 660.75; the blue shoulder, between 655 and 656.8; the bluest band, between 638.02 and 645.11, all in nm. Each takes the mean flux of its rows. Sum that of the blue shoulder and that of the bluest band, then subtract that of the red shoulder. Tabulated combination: 14.6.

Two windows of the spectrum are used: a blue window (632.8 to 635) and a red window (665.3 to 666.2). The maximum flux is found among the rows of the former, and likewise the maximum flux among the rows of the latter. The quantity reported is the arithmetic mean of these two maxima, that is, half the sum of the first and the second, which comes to 17.8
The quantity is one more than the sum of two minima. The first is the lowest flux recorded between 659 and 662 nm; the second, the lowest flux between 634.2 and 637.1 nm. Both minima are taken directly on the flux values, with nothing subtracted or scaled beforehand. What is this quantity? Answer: 26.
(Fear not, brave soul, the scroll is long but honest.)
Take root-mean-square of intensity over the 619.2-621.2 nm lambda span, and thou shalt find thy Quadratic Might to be 15.4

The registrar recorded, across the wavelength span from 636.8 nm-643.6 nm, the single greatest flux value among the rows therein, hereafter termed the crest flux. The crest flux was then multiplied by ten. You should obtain 180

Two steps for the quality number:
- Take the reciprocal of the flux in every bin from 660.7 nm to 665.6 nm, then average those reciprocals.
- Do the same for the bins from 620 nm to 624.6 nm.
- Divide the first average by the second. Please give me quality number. 0.99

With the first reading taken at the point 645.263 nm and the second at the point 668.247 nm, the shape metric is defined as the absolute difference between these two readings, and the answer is 1.8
